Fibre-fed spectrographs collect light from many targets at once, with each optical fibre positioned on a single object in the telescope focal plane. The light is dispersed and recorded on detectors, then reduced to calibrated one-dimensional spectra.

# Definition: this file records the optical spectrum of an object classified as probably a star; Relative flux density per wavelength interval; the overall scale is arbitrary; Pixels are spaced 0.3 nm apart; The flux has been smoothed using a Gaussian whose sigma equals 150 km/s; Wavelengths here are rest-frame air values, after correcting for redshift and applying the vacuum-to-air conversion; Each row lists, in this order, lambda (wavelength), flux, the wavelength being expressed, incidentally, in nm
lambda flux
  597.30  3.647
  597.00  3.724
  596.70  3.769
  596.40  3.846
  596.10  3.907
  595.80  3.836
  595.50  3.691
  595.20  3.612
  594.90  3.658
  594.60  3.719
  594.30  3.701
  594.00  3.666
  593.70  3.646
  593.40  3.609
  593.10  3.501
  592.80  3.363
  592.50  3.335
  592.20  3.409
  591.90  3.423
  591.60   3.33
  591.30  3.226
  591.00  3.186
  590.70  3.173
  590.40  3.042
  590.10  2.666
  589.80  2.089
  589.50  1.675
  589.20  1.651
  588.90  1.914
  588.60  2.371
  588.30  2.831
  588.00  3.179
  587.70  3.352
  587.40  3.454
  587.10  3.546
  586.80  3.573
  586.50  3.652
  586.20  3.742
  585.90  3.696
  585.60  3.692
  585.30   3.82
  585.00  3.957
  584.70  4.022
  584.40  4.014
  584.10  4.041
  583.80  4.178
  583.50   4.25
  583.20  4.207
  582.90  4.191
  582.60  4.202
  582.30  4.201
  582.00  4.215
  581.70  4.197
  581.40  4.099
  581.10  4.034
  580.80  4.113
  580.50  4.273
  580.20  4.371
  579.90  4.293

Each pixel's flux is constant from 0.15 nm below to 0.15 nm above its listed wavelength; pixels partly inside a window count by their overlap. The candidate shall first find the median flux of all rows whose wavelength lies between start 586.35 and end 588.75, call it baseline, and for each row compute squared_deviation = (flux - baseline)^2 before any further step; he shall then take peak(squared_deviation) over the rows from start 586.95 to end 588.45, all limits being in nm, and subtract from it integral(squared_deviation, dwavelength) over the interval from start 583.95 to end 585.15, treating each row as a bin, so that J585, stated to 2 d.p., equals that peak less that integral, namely -0.11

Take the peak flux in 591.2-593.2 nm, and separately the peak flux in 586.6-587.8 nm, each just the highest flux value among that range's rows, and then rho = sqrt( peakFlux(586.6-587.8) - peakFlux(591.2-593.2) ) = 0.27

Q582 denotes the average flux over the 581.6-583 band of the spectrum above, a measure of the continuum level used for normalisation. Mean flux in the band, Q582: 4.2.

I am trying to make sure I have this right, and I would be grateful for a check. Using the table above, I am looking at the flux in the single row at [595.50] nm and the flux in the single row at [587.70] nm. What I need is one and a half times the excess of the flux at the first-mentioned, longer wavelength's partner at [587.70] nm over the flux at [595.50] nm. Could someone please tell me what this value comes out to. -0.5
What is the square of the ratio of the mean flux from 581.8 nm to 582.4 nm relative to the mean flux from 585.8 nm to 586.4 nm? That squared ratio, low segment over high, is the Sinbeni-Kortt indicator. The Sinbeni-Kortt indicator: 1.28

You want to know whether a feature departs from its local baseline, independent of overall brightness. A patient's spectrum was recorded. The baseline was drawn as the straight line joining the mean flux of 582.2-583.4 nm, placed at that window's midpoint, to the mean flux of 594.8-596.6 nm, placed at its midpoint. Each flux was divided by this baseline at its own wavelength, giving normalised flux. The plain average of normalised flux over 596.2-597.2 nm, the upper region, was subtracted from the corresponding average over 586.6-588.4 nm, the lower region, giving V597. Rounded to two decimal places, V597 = -0.19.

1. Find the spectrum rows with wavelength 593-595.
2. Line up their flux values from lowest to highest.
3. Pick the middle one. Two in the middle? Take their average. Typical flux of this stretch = 3.7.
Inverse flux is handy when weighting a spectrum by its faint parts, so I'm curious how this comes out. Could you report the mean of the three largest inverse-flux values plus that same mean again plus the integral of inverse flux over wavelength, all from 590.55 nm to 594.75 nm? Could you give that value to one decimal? 1.8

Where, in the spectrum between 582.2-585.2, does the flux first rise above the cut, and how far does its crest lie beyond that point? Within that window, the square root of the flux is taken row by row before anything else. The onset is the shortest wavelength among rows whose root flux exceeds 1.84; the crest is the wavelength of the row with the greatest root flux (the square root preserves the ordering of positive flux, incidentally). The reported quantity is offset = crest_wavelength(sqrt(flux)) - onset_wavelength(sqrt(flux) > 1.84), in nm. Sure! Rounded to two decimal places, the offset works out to 1.20 nm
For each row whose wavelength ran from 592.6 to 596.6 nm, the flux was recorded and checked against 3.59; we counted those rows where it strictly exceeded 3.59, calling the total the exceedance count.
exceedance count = 11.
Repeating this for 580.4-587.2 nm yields 21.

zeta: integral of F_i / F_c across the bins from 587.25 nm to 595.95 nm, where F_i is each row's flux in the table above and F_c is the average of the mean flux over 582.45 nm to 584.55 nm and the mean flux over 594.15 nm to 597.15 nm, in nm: 6.9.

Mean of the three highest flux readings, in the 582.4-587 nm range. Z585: 4.22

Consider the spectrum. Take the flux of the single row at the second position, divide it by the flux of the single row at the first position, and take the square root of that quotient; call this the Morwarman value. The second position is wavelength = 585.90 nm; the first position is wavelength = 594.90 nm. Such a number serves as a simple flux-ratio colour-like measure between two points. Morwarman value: 1.01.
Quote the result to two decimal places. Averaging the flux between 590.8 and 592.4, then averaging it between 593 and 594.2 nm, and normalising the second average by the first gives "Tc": 1.09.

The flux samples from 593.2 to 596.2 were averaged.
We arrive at 3.70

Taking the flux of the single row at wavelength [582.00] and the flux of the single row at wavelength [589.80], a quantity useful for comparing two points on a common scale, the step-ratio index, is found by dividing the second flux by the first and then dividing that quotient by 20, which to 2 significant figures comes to 0.025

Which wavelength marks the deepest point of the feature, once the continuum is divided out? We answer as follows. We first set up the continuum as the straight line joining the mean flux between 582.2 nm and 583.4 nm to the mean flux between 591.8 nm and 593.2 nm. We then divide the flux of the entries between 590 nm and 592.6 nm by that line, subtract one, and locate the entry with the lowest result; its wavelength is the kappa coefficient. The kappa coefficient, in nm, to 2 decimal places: 590.10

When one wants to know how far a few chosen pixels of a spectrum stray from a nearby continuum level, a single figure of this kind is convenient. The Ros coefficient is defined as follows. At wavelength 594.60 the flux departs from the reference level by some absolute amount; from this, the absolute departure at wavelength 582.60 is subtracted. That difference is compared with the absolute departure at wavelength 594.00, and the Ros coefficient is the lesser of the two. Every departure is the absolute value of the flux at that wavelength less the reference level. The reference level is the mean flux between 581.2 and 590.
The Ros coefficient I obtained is -0.48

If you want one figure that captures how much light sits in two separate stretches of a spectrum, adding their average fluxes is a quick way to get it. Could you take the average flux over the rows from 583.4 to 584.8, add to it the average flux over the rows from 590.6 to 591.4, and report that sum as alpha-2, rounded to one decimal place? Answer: 7.3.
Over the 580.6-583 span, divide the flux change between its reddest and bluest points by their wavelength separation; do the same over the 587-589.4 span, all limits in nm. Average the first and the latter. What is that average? -0.43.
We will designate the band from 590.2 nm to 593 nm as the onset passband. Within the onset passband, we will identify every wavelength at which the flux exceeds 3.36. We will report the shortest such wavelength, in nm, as 591.90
